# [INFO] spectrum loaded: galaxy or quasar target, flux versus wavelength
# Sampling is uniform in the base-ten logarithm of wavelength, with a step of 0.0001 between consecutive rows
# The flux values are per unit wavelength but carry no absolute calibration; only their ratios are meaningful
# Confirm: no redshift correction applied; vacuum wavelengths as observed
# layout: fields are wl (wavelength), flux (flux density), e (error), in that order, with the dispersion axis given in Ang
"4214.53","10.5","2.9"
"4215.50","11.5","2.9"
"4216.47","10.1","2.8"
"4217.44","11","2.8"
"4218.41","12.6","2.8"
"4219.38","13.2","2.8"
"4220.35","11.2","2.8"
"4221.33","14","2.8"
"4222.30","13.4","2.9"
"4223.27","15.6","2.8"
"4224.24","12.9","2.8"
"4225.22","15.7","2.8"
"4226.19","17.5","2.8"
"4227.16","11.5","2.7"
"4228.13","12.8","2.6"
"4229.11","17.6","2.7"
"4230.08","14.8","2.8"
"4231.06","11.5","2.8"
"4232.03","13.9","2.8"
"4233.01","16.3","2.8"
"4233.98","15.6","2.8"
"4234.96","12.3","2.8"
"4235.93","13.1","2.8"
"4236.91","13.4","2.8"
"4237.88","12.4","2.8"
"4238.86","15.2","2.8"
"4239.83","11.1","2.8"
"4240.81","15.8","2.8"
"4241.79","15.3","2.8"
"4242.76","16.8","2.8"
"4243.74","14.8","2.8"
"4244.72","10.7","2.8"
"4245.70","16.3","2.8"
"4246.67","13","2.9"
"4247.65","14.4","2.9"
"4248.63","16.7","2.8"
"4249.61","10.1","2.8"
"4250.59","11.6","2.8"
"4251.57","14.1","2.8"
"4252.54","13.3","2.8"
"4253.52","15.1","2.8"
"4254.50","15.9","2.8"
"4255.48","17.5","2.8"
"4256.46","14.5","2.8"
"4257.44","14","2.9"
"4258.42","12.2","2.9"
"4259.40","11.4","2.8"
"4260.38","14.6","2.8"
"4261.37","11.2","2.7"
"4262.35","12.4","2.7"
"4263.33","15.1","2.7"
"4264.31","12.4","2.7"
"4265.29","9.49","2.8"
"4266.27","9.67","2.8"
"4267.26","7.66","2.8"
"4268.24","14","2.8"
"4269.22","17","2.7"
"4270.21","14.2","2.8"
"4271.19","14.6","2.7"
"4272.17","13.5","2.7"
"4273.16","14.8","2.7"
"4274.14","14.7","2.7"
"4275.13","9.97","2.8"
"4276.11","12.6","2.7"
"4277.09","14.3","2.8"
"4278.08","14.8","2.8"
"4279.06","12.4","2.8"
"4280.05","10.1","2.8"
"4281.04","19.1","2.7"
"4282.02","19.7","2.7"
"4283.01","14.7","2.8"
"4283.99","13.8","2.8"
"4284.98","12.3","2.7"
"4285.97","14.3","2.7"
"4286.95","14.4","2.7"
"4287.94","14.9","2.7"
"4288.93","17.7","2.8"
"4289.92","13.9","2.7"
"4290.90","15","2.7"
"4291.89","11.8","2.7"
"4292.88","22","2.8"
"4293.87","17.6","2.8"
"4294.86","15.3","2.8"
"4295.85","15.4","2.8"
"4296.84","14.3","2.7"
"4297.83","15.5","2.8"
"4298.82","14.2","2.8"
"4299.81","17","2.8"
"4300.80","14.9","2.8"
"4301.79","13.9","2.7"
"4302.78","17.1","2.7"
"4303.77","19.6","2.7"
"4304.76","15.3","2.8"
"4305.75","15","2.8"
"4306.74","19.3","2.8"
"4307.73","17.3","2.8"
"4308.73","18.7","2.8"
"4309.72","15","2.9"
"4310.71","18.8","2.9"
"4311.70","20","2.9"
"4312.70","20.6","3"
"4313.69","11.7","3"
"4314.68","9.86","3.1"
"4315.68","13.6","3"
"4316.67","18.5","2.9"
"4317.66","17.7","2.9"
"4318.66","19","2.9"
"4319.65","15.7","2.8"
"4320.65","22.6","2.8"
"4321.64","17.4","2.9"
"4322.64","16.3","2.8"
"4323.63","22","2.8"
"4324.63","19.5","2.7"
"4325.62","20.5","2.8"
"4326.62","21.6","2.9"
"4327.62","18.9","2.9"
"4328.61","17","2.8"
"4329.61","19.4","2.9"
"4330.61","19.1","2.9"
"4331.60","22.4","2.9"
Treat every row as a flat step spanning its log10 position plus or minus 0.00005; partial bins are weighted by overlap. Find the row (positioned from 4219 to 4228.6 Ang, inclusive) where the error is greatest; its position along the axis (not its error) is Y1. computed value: 4222.30 Ang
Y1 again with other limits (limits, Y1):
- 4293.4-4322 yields 4314.68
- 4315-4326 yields 4315.68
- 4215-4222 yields 4215.50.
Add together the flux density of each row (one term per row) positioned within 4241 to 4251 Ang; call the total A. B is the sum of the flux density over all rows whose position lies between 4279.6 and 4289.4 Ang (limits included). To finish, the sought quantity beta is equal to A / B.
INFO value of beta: 0.93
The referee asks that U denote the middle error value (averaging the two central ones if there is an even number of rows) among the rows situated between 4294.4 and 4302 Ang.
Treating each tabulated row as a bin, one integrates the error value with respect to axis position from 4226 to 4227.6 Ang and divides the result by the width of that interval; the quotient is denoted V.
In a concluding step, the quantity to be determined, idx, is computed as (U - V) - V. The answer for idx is -2.70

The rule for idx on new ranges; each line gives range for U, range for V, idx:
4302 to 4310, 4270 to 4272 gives -2.69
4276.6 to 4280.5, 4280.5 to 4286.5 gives -2.67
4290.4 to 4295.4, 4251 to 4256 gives -2.81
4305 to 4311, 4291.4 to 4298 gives -2.73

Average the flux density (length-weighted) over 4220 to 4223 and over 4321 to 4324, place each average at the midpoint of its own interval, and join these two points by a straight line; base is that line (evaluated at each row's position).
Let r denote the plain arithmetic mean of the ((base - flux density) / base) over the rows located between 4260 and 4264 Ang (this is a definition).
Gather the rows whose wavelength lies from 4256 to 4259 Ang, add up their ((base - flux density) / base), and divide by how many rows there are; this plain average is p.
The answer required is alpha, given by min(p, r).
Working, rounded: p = 0.10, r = 0.131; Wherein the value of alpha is 0.10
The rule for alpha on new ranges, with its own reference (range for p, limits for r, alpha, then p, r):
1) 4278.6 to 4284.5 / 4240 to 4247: -0.02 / 0.09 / -0.024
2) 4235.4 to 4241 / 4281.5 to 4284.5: 0.03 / 0.04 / 0.025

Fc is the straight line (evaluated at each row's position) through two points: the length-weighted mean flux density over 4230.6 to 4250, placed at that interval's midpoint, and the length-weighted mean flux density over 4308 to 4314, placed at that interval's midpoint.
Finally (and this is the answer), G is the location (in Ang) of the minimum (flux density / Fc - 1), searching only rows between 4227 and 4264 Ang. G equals 4249.61 Ang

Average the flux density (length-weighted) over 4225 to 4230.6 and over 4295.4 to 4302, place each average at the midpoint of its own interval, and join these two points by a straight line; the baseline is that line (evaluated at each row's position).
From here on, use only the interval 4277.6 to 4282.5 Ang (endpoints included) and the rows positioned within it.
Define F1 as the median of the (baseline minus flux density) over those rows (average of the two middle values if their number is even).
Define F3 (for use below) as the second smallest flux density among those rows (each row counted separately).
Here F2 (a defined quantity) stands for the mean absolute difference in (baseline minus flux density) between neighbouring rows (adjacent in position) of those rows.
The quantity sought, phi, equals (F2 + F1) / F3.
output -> 0.31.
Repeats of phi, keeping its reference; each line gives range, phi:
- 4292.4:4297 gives 0.11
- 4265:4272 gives 0.37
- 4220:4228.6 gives 0.35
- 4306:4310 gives -0.03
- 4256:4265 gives 0.41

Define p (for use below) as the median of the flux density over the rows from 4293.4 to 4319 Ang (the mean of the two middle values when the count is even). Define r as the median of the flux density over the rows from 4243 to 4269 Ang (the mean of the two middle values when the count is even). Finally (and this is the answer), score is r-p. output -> -2.6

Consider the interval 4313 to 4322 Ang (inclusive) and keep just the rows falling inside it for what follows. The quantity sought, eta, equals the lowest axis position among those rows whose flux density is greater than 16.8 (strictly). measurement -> 4316.67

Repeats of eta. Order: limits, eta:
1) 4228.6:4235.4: 4229.11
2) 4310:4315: 4310.71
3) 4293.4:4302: 4293.87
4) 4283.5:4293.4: 4288.93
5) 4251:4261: 4255.48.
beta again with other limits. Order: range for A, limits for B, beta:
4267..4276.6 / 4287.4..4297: 0.84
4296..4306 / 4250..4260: 1.12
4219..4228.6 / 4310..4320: 0.83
